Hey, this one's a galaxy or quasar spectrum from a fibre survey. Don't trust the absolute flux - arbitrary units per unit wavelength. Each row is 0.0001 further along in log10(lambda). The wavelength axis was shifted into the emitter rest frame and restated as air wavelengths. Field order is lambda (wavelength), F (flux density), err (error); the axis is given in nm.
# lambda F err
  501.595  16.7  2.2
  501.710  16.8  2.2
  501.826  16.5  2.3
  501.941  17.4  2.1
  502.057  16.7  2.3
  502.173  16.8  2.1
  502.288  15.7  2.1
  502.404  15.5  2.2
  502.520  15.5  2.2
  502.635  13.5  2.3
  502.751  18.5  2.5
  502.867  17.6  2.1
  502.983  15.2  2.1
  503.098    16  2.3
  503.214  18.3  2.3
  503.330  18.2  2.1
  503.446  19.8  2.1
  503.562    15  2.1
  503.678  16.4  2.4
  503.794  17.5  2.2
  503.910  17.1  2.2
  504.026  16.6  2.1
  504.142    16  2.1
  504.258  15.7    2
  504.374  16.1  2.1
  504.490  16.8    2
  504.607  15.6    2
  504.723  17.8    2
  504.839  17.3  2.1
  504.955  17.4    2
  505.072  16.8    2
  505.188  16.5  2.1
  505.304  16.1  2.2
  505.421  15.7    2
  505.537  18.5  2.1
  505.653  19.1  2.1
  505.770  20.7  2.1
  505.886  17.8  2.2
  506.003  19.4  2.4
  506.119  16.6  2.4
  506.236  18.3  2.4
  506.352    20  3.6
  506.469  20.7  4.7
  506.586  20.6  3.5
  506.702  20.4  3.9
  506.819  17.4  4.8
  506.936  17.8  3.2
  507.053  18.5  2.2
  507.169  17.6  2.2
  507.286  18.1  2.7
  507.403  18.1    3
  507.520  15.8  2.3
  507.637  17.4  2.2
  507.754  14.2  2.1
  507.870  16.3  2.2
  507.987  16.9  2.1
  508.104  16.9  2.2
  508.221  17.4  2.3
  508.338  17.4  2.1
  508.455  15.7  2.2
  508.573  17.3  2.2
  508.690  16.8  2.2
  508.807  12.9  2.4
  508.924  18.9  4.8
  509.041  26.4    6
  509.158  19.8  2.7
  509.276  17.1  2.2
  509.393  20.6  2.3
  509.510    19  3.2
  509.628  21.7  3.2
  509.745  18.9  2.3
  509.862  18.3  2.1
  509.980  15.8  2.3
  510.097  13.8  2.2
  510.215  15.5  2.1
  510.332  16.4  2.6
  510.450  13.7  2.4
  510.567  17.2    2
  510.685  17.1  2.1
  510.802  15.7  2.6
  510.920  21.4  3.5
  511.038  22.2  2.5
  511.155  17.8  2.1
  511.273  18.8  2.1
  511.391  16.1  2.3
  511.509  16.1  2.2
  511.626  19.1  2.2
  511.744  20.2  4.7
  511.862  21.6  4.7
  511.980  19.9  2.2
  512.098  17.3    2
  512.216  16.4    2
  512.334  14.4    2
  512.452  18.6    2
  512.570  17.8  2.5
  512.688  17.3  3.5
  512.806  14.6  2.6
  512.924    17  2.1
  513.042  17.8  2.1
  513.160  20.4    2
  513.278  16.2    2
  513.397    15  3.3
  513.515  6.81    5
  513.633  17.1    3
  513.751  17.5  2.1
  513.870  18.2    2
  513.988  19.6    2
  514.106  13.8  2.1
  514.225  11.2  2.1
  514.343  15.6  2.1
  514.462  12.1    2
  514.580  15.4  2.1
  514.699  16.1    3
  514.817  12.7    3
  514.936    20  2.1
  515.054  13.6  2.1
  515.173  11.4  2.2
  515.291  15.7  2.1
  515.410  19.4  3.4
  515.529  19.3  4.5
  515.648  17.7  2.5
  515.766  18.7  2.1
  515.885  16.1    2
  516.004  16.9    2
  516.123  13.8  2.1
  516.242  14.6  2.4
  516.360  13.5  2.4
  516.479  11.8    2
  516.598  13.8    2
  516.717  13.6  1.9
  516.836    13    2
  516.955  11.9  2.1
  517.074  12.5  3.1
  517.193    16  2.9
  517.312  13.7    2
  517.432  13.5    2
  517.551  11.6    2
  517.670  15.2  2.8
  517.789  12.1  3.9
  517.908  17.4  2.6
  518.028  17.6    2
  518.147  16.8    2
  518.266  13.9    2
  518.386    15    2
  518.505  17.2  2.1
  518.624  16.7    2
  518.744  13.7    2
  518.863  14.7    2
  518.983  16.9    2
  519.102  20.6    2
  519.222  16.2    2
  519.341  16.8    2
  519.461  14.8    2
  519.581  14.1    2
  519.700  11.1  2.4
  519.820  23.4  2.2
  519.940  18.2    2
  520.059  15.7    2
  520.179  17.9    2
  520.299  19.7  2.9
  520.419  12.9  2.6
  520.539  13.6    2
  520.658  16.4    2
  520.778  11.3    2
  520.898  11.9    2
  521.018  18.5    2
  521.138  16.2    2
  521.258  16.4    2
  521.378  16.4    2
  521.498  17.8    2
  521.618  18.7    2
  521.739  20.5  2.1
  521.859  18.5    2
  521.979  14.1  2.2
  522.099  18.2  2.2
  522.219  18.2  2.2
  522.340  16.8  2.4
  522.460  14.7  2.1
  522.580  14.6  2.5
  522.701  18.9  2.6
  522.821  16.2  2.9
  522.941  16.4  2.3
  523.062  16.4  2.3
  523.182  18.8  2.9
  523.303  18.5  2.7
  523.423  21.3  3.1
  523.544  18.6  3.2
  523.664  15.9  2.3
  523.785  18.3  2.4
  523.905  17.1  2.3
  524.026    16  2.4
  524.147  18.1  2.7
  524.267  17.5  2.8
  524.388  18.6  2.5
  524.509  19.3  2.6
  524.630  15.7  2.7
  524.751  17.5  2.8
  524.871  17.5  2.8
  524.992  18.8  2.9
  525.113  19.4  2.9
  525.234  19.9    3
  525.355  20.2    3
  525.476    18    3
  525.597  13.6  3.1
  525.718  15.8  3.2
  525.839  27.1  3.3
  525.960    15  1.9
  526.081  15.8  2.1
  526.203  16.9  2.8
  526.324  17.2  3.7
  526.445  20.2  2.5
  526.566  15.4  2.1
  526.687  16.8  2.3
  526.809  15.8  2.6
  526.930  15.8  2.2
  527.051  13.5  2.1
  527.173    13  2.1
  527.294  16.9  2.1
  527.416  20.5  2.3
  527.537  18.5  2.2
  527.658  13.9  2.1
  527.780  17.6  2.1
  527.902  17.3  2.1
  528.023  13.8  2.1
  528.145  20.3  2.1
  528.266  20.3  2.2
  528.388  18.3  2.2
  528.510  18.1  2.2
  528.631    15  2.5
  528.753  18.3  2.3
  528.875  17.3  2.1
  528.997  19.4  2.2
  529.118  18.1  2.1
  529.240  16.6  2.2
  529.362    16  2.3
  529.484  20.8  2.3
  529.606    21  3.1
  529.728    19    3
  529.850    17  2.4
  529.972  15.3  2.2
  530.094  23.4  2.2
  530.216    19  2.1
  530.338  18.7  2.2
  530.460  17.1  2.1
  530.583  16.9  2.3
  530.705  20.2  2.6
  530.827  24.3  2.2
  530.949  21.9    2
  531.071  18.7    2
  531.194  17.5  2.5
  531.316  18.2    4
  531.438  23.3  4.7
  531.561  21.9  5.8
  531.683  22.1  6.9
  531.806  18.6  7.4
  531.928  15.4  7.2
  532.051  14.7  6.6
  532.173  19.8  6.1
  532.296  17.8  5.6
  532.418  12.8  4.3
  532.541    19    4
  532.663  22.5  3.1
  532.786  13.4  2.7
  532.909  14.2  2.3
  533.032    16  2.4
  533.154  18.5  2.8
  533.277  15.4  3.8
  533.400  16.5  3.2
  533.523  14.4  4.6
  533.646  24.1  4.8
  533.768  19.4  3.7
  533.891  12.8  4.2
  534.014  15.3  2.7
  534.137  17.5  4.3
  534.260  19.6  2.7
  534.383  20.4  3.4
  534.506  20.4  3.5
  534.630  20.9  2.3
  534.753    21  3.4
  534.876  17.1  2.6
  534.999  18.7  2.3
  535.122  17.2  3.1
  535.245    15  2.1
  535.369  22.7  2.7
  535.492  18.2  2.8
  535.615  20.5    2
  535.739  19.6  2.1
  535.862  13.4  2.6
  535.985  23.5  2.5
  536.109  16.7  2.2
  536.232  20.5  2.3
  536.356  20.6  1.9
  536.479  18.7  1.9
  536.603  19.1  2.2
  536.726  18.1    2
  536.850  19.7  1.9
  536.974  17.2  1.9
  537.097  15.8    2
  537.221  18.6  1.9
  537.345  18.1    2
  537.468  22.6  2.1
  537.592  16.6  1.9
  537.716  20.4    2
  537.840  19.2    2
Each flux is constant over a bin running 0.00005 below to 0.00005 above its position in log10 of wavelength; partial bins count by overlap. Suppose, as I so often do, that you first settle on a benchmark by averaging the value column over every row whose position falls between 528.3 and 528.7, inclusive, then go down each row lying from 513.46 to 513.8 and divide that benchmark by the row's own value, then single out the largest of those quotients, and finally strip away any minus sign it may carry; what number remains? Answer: 2.5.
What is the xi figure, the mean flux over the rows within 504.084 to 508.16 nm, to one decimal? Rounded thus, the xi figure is 17.6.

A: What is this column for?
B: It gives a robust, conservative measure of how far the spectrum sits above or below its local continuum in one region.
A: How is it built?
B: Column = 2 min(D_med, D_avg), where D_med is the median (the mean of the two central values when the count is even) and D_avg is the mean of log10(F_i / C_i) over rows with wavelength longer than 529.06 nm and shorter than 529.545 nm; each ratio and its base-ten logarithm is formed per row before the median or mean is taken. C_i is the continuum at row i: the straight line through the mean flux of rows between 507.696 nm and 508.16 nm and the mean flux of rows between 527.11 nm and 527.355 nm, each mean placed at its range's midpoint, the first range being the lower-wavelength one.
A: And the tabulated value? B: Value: 0.14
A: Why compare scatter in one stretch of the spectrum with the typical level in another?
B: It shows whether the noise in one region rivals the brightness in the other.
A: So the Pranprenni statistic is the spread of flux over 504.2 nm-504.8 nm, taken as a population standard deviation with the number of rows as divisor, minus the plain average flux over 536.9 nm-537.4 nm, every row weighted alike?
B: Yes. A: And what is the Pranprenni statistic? -16.6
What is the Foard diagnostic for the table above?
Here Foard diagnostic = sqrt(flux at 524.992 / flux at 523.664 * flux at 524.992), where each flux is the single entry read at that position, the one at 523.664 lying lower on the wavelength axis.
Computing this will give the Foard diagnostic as 4.7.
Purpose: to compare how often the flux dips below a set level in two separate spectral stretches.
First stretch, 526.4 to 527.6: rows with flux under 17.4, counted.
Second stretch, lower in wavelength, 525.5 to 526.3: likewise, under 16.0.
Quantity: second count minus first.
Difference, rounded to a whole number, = -3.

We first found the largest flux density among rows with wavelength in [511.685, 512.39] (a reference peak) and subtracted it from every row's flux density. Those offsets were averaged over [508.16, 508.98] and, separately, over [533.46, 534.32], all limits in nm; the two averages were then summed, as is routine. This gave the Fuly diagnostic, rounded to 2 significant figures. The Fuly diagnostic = -9.0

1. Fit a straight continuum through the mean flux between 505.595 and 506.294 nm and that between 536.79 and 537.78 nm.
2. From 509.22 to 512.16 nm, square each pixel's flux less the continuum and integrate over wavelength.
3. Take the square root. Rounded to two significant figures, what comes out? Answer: 4.2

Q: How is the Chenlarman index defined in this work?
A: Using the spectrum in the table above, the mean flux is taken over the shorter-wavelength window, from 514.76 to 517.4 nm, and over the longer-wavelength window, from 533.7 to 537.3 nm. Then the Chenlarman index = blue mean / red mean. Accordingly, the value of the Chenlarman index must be 0.81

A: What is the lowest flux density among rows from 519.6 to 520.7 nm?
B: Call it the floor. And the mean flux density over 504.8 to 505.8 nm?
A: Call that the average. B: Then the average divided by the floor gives 1.6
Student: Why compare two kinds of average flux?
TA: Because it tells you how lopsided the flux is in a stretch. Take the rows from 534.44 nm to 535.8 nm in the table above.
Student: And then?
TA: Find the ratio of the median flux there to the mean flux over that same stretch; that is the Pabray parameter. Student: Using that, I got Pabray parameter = 1.02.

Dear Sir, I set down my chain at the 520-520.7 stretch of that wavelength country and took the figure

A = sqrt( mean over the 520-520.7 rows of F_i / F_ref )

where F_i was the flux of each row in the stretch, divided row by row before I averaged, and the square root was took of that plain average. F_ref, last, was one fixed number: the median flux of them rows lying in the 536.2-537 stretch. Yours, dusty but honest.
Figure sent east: 0.92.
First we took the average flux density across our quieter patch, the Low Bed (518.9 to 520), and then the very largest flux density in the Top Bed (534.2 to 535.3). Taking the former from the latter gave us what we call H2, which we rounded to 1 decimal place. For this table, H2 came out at 4.1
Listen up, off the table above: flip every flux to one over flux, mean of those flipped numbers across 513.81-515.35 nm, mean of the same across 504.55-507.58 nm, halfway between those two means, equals 0.0624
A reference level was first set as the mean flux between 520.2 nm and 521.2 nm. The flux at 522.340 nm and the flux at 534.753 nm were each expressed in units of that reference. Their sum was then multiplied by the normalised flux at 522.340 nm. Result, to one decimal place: 2.8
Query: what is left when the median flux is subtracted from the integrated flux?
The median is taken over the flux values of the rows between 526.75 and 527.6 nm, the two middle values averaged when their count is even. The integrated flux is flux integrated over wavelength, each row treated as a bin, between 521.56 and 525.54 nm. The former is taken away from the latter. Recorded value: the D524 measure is 55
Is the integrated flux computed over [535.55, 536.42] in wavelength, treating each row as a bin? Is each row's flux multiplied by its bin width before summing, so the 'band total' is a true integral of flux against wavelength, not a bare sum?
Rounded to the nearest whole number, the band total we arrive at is 17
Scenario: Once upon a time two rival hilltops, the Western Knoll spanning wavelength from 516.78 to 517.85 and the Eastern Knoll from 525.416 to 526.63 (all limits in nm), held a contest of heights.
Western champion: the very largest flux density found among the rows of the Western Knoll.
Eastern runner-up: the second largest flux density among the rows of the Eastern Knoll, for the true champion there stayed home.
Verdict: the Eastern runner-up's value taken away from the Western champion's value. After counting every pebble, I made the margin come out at -4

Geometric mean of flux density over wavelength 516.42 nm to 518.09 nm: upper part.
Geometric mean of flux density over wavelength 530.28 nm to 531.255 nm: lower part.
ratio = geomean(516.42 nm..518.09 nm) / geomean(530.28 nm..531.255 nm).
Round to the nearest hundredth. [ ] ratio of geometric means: 0.71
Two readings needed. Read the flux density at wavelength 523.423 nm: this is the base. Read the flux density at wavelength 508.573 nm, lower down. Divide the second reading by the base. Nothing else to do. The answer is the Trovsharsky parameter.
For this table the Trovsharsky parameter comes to 0.81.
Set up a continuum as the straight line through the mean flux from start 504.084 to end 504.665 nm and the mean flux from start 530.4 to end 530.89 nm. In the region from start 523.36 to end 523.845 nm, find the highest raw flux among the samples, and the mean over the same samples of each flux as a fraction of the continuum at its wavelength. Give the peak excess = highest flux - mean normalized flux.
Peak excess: 20.3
